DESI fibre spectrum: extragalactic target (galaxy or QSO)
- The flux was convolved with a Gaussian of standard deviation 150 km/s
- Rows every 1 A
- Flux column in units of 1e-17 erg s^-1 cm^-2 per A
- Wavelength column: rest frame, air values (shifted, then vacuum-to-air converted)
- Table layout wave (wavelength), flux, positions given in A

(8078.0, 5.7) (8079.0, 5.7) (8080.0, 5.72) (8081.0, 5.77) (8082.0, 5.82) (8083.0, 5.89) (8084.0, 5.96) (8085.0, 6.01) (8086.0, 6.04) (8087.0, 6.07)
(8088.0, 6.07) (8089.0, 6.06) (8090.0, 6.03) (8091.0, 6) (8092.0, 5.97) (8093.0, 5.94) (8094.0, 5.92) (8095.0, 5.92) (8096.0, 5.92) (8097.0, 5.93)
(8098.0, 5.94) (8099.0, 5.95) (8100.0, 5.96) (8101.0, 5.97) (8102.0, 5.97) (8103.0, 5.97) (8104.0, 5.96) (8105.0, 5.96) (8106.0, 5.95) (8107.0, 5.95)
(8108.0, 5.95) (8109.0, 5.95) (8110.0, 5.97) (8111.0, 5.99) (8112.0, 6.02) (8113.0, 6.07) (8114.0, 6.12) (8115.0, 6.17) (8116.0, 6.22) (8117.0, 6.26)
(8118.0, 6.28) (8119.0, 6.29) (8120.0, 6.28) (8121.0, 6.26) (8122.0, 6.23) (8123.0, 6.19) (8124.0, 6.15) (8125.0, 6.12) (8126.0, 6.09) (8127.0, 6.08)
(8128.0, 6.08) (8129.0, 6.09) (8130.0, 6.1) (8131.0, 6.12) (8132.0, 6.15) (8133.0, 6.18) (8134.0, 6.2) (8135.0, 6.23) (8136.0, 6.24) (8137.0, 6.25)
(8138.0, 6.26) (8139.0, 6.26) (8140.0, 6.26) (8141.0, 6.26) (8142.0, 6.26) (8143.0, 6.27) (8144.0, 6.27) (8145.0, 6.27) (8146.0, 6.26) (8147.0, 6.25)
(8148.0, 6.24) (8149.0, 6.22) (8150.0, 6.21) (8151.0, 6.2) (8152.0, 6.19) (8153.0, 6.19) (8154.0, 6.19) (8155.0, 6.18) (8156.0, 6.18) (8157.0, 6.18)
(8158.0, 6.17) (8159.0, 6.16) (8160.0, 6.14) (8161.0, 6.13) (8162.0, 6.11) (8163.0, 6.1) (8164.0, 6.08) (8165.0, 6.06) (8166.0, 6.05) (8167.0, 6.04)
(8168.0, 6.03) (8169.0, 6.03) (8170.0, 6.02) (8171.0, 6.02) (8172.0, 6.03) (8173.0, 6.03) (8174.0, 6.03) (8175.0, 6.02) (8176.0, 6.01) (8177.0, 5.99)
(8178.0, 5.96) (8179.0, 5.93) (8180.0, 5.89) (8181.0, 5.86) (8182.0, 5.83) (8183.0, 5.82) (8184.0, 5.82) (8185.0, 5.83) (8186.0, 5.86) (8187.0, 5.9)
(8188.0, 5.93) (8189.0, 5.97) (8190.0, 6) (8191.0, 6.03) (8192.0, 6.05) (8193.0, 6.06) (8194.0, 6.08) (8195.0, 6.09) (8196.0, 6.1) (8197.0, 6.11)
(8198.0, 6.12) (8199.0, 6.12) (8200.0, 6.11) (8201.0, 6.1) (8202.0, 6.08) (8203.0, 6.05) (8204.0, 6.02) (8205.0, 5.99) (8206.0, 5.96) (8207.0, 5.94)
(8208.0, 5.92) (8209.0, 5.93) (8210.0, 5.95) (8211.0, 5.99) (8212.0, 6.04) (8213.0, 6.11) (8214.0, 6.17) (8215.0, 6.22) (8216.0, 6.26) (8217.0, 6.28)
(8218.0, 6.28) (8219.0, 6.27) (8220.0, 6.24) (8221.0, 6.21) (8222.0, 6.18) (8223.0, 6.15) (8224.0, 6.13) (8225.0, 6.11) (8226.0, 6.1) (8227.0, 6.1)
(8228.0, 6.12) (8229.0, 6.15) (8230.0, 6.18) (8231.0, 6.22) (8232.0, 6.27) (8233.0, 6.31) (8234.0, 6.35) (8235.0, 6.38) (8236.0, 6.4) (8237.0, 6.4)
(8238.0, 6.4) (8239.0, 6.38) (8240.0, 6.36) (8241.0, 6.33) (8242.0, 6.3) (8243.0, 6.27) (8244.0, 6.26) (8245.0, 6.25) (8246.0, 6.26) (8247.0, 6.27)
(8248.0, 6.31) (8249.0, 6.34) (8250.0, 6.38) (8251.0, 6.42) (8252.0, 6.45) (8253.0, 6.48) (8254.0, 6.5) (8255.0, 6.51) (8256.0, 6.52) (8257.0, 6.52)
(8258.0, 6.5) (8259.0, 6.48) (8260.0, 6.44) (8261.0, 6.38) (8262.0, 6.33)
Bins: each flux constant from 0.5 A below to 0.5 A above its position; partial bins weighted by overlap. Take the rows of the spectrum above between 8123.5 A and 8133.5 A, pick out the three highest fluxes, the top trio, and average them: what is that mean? 6.16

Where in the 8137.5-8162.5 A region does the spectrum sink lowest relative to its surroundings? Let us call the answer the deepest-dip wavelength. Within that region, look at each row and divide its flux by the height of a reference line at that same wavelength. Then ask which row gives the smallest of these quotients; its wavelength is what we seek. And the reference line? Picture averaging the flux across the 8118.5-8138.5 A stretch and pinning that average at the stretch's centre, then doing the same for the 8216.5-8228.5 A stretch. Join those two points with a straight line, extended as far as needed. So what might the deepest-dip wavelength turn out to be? 8162.0 A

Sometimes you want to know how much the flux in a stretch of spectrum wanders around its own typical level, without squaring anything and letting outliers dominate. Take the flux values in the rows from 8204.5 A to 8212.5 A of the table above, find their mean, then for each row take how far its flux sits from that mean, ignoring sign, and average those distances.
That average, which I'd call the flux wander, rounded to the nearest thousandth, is 0.031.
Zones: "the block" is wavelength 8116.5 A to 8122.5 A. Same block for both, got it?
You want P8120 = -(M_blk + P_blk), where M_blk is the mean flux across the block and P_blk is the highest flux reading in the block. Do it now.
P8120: -12.6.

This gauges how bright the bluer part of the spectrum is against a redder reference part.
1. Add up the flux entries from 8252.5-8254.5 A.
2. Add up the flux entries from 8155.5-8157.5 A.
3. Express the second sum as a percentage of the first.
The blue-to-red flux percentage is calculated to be 95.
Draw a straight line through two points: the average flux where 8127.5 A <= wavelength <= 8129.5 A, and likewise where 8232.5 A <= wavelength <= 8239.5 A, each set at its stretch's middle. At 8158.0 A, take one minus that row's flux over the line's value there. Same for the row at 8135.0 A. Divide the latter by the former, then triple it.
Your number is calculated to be 69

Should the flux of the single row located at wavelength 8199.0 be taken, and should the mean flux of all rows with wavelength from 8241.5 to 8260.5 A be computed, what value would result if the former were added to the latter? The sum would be 12.51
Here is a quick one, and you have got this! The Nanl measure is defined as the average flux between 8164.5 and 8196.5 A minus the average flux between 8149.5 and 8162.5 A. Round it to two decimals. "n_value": -0.19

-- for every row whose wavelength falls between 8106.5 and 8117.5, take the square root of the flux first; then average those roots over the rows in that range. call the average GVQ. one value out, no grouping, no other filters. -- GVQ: 2.46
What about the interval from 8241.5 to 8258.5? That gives 2.53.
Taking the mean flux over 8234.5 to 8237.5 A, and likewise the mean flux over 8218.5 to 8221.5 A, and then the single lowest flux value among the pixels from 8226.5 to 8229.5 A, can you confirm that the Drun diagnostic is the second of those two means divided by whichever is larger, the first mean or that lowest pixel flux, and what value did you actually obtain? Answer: 0.976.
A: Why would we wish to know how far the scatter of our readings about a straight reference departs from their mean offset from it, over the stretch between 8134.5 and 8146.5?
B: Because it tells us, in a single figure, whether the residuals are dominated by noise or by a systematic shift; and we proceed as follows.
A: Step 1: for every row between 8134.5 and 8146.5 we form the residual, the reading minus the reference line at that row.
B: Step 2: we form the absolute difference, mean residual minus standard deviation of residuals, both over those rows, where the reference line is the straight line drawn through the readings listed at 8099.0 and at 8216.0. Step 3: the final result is 0.19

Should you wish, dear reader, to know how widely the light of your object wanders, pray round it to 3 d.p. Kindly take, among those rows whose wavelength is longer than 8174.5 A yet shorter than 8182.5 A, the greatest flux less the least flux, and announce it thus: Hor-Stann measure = 0.190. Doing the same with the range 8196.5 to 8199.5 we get 0.010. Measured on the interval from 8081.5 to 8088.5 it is 0.250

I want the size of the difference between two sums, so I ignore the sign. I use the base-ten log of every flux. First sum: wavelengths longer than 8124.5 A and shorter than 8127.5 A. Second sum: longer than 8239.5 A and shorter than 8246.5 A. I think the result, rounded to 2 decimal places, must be 3.24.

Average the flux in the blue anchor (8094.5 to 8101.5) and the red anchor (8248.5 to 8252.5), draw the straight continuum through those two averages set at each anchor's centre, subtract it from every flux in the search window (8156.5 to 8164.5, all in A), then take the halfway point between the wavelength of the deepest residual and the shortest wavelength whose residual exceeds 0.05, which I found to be 8160.5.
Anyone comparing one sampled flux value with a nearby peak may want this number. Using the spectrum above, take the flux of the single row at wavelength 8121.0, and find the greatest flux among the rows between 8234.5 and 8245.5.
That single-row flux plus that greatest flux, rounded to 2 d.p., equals 12.66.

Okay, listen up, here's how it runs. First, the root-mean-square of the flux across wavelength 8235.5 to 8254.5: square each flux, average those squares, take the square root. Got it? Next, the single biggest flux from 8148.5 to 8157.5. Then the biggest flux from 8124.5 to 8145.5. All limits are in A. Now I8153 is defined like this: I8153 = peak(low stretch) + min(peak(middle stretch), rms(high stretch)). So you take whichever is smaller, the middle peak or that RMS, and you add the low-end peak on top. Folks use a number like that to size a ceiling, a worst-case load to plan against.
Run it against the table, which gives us 12.5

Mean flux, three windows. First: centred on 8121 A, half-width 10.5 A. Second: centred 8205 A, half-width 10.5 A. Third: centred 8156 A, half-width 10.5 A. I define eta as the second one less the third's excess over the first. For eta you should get 6.04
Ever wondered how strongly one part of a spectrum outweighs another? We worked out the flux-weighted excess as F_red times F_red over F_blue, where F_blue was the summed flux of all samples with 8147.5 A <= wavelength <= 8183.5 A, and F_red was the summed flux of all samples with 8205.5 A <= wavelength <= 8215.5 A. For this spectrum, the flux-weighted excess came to 17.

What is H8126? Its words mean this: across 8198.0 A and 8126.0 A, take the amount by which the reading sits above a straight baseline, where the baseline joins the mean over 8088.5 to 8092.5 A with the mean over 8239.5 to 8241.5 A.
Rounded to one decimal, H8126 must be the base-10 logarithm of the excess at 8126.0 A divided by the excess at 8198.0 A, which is -1.6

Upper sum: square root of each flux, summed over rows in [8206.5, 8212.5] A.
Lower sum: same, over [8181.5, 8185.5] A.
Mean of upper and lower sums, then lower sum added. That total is 21.8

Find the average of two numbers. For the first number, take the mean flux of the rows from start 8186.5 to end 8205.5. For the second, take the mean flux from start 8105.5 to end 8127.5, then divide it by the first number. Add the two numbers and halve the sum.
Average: 3.53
